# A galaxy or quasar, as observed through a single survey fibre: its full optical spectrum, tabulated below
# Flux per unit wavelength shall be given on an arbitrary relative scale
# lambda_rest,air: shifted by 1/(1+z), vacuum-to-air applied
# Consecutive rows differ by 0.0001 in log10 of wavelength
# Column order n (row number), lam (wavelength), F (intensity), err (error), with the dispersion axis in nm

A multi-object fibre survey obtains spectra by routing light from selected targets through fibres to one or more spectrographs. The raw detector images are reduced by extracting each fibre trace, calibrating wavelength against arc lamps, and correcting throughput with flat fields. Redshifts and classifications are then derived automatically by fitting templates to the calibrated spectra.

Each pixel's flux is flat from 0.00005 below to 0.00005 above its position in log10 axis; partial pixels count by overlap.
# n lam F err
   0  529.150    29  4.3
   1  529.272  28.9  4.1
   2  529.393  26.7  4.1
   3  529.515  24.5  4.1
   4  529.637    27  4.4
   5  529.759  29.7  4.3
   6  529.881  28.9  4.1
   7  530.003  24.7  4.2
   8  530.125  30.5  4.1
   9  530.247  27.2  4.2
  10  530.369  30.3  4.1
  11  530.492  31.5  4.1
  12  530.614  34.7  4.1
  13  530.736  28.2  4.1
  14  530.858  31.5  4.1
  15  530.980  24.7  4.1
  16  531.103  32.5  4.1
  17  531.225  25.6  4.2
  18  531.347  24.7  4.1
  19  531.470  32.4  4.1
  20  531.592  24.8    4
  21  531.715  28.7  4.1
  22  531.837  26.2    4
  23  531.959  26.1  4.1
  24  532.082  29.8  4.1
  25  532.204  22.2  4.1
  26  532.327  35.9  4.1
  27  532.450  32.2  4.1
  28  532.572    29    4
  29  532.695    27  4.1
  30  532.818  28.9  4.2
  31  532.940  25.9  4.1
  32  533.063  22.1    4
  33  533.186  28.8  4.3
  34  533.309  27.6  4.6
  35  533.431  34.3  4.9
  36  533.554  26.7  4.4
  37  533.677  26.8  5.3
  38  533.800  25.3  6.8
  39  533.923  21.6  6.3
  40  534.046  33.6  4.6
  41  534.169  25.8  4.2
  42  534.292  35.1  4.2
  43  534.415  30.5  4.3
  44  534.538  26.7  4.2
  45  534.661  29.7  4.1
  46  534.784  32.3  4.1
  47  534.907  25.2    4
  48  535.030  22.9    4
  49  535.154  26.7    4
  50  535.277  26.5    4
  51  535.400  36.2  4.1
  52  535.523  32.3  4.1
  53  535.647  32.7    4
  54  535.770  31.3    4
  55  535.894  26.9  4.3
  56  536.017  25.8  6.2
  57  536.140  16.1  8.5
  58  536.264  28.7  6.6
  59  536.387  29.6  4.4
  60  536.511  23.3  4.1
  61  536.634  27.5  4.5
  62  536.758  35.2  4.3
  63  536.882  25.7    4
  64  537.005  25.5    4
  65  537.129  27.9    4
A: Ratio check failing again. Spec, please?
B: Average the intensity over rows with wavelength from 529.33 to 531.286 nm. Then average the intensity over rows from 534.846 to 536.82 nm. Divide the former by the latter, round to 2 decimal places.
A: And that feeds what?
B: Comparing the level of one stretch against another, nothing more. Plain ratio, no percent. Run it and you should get 1.03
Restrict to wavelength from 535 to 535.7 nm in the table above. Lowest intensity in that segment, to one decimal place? 22.9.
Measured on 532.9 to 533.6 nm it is 22.1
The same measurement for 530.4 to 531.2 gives 24.7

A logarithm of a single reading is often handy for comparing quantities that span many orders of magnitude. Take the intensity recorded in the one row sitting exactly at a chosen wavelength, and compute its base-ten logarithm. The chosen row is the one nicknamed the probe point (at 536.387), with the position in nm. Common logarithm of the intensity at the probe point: 1.47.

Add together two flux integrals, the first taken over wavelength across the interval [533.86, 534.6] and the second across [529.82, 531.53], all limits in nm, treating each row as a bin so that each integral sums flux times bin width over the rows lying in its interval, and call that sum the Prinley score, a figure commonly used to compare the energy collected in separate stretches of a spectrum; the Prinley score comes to 71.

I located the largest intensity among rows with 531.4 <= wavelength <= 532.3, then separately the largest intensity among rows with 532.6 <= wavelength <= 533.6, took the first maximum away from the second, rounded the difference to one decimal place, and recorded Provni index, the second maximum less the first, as 1.9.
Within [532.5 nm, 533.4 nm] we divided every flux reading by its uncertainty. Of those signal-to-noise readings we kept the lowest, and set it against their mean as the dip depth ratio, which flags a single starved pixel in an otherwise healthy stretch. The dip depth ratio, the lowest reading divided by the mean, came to 0.85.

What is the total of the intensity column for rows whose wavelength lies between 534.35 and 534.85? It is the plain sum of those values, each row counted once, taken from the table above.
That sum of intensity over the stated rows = 119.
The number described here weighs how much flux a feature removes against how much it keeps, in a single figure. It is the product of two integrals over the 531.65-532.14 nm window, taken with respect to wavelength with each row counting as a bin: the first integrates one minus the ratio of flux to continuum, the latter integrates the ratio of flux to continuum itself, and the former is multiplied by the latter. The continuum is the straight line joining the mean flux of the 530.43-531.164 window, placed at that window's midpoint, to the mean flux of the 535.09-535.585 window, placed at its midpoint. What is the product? 0.0200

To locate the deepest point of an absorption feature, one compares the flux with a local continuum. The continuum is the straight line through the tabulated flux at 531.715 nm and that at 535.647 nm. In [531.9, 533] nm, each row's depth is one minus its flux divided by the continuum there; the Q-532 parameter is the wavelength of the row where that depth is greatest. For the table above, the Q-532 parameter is 532.204 nm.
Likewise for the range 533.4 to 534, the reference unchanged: 533.923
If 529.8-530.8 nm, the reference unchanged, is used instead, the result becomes 530.003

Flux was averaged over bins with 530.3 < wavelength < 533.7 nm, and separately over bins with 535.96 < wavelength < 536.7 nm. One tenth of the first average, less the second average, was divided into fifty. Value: -2.24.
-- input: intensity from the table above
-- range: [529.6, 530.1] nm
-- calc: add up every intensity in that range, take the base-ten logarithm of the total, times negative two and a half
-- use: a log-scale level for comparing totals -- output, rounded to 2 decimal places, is -5.11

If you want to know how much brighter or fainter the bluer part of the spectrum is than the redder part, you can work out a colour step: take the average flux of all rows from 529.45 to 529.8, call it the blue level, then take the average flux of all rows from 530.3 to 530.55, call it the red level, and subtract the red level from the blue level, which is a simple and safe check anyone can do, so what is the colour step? -3.8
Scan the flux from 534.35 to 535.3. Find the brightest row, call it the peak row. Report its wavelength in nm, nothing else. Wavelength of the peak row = 534.784 nm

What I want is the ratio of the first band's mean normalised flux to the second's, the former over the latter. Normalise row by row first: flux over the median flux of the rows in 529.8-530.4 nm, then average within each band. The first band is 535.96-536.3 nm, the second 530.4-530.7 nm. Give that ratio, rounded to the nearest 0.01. 0.71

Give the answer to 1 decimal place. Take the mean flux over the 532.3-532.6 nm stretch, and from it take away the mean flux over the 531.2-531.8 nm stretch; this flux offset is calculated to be 5.1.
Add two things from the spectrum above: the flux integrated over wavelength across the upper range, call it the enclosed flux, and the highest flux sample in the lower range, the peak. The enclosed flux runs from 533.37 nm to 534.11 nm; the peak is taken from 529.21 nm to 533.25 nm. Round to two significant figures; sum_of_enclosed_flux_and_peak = 57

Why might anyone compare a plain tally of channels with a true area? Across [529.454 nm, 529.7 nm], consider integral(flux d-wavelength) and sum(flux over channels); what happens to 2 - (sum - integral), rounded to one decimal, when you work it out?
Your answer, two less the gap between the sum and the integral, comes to -43.2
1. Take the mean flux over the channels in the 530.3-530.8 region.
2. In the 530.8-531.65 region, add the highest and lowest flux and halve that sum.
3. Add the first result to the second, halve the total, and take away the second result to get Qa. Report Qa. 1.3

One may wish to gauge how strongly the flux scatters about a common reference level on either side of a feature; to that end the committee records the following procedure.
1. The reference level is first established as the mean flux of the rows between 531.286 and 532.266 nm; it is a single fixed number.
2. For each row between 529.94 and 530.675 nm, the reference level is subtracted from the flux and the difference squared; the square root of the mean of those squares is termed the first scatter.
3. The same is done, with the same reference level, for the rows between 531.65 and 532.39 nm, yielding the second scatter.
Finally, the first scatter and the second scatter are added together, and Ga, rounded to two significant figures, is 8.7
